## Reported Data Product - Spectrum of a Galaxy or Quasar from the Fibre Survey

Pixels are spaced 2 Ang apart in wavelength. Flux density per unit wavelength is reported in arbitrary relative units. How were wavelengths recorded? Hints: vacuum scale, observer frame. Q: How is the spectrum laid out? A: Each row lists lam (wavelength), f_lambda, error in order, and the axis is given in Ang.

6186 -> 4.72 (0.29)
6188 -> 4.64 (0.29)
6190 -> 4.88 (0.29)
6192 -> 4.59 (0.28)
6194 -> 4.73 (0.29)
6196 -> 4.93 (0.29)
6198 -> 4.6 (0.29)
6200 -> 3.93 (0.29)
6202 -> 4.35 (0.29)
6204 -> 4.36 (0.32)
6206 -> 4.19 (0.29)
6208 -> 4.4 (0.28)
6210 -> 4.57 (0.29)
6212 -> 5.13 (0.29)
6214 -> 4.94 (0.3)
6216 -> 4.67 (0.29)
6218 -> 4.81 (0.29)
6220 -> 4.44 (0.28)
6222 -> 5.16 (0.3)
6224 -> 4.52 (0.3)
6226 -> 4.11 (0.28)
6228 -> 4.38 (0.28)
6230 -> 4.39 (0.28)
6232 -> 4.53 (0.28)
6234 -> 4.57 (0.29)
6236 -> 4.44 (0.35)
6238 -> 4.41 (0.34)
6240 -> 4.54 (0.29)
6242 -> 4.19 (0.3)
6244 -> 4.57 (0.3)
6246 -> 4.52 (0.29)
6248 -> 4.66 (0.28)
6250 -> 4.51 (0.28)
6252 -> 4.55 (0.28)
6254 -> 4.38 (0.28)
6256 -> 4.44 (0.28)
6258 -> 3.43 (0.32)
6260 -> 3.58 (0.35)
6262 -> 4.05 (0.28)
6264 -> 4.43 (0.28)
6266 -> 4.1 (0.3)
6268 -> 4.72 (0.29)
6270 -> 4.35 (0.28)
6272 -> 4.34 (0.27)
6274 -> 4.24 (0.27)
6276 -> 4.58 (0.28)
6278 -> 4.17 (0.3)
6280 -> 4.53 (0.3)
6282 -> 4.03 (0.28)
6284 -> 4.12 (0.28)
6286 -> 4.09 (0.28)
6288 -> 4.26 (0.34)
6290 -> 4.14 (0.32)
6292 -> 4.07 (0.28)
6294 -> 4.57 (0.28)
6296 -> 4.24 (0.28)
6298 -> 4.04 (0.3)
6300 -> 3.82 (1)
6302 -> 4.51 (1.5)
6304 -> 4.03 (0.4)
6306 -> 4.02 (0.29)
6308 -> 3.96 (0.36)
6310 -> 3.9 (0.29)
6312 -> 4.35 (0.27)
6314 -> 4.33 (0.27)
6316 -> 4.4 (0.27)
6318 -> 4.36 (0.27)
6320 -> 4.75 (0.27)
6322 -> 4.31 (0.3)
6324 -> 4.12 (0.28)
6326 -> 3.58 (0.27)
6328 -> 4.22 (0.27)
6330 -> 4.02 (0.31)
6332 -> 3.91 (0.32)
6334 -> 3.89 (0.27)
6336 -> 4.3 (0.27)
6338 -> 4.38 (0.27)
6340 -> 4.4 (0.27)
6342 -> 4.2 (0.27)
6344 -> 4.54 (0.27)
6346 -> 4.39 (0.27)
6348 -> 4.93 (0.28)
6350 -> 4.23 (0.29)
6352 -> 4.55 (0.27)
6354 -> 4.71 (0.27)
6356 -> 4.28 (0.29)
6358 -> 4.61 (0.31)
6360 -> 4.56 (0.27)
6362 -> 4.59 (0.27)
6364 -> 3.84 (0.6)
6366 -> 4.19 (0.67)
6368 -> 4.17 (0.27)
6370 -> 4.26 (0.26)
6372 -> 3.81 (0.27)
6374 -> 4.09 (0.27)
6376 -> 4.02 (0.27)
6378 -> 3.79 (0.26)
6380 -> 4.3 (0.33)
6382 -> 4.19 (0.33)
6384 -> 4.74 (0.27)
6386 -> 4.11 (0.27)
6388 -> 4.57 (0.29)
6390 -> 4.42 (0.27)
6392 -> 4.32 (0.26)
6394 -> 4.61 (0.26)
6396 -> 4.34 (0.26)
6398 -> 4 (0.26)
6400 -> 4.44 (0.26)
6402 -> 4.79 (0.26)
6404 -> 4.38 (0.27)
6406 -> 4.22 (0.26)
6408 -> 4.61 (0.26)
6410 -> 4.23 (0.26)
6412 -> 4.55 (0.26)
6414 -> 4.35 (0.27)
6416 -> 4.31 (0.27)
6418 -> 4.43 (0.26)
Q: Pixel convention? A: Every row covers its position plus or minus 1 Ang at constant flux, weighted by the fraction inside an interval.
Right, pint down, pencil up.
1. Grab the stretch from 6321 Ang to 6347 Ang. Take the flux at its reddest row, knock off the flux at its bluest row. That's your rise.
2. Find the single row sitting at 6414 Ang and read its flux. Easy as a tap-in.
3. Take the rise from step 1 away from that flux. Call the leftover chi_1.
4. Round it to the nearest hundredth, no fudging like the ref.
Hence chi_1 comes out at 4.27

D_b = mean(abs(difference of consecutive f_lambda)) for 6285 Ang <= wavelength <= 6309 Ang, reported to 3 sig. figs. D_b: 0.259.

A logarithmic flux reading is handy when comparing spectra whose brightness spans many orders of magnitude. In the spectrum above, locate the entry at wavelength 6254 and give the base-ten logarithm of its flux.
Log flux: 0.641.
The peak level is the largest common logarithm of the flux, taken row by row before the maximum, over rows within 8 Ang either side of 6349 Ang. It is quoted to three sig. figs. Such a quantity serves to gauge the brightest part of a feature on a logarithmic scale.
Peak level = 0.693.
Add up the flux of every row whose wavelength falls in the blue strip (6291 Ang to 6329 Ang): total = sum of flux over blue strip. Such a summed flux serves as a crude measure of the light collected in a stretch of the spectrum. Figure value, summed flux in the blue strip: 80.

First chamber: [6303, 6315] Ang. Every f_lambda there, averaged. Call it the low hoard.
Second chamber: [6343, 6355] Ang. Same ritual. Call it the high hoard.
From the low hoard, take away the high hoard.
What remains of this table -0.46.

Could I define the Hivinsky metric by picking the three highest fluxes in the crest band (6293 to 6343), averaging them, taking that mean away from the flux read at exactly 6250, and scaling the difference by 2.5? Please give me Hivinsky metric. -0.25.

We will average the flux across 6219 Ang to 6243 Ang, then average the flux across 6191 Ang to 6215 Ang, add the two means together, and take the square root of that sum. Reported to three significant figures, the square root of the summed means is 3.01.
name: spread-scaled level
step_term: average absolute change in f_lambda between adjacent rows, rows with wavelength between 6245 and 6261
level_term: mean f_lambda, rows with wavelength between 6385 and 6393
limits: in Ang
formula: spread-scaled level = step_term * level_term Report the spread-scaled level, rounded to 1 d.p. 1.1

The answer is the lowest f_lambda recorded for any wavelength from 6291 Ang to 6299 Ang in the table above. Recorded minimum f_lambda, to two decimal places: 4.04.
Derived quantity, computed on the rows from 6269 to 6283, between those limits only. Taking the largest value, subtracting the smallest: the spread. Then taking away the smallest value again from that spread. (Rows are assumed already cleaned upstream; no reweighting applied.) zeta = -3.48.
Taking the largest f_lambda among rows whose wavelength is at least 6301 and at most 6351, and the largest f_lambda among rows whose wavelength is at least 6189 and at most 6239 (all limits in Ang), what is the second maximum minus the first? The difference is 0.23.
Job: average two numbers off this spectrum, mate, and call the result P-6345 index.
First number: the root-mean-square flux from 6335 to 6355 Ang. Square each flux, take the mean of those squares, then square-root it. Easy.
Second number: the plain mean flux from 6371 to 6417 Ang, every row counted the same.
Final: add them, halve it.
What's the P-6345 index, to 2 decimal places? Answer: 4.39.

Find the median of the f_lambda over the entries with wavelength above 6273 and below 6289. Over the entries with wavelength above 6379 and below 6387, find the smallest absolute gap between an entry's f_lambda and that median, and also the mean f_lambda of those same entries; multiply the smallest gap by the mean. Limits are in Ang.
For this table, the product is 0.1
